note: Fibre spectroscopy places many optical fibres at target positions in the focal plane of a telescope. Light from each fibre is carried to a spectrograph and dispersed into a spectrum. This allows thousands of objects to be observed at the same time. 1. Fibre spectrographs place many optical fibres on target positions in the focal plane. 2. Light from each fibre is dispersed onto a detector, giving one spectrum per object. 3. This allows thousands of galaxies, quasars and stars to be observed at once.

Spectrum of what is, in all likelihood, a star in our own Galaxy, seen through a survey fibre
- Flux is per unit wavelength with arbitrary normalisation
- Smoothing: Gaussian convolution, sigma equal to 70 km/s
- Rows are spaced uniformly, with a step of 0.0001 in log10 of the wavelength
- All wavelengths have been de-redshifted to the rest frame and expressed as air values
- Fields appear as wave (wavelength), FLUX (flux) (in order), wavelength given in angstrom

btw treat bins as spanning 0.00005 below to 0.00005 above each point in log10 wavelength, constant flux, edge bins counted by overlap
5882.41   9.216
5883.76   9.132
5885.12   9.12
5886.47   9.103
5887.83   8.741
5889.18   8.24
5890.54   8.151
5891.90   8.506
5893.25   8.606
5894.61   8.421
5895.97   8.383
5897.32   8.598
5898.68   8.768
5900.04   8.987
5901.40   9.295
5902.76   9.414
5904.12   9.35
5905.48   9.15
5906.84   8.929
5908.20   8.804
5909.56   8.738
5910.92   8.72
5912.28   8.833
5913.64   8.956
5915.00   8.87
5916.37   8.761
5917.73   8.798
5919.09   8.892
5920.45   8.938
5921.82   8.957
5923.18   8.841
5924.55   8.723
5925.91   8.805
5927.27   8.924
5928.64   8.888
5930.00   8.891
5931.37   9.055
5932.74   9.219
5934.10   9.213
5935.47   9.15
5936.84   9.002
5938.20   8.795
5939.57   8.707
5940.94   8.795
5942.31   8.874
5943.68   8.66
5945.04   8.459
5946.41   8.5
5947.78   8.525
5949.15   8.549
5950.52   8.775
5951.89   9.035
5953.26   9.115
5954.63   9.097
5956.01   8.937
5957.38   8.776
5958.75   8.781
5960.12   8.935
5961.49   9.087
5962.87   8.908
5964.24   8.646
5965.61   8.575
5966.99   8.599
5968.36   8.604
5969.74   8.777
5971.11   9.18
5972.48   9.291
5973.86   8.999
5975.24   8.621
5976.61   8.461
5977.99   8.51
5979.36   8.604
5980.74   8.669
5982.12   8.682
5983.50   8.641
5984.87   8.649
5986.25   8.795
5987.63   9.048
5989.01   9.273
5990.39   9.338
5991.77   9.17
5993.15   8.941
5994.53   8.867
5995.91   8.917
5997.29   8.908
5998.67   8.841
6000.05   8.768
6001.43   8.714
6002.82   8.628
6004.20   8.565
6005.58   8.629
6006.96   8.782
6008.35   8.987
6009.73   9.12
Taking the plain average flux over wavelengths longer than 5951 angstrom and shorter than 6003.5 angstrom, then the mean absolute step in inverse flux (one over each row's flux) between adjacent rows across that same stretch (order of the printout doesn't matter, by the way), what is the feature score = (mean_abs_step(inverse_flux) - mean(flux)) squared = 78.3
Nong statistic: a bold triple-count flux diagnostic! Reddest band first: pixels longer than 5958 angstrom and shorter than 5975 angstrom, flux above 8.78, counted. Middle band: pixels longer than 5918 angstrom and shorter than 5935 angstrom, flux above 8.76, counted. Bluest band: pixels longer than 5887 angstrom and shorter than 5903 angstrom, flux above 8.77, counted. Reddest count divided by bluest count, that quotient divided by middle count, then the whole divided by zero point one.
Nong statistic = 2.1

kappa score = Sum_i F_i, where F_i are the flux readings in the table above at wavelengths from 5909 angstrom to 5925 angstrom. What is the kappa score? 106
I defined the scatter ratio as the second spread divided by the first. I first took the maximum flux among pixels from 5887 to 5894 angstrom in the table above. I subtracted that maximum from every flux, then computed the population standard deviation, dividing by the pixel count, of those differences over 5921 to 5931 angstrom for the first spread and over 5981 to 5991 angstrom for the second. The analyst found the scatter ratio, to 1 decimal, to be 3.8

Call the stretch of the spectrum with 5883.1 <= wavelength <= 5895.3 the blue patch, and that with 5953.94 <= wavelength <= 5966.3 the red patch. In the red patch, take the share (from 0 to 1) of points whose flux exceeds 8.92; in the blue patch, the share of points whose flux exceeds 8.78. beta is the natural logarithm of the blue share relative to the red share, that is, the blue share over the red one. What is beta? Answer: -0.29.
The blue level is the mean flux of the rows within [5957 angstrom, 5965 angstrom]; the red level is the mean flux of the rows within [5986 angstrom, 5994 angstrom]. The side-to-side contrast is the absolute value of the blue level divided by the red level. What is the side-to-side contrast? 0.97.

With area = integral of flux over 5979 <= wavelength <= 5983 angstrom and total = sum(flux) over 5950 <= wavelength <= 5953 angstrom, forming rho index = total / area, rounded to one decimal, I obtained 0.5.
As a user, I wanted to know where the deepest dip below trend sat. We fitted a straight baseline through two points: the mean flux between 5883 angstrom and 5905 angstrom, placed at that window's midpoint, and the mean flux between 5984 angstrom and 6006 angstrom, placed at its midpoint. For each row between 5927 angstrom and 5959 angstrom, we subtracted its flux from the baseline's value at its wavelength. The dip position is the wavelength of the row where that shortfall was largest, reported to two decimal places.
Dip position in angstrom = 5945.04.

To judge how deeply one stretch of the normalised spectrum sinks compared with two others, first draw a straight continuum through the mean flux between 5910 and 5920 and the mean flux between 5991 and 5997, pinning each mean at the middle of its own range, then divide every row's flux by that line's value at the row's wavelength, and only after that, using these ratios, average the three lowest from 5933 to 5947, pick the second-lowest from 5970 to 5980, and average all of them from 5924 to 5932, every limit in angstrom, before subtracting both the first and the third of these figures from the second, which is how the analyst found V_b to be -1.01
